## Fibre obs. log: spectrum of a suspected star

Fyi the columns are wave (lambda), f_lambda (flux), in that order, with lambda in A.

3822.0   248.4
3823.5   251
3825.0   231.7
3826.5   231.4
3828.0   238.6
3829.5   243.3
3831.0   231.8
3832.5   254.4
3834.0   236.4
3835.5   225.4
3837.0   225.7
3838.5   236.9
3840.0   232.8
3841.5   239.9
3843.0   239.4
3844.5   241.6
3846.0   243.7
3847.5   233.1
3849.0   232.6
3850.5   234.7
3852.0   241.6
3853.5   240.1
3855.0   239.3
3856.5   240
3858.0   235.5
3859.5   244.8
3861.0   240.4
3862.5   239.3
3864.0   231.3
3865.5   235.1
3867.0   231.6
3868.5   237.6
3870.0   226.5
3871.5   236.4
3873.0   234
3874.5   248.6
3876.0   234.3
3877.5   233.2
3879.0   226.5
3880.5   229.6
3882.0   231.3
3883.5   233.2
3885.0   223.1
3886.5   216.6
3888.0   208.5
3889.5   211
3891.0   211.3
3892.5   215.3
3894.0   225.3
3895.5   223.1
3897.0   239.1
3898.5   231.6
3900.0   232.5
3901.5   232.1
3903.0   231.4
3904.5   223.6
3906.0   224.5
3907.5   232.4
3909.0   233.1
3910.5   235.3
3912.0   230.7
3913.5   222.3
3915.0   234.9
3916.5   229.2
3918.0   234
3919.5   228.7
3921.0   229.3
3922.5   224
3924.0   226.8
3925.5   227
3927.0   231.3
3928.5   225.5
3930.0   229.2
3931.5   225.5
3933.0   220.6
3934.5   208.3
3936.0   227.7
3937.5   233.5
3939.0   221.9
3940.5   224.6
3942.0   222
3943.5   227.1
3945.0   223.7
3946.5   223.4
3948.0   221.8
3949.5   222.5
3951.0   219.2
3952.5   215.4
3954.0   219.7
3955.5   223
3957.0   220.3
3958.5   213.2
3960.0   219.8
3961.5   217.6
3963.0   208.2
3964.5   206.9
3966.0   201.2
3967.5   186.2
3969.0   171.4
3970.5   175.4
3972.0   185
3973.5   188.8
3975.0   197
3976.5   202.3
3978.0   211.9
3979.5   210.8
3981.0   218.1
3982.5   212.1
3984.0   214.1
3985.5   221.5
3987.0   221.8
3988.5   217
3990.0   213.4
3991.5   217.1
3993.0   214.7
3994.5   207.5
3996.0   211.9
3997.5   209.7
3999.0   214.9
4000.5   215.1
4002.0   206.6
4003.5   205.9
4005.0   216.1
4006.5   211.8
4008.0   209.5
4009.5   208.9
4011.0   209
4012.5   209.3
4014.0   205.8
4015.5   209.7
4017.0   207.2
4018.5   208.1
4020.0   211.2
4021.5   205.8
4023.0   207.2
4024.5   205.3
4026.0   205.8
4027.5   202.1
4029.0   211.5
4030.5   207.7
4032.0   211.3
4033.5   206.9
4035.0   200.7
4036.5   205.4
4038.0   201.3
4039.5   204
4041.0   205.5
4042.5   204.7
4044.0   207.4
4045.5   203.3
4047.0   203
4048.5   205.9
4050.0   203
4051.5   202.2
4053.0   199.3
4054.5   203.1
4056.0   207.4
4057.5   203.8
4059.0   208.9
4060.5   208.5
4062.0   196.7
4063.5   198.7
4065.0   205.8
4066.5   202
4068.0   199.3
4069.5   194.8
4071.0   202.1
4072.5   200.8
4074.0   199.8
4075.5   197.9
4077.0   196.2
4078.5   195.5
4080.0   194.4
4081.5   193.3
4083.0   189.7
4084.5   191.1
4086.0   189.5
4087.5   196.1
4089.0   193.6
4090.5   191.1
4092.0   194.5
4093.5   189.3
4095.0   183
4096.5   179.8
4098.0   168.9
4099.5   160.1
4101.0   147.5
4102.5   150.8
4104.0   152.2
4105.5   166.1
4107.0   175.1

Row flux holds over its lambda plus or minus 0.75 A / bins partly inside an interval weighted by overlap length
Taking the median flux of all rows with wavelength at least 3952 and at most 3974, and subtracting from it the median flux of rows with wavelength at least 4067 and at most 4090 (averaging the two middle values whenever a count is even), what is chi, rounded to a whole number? 13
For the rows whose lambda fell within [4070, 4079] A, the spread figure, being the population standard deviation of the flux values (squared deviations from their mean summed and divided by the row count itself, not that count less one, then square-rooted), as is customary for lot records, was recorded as 2.4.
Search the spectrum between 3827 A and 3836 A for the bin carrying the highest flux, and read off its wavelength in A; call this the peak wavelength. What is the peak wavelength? 3832.5 A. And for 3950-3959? 3955.5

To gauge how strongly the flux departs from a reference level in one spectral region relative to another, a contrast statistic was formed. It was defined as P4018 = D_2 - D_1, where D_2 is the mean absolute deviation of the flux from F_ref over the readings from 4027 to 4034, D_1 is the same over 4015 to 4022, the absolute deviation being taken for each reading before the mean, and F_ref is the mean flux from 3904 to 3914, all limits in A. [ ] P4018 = 0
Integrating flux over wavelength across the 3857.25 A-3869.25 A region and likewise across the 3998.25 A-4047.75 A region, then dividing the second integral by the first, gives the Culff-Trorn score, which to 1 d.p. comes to 3.6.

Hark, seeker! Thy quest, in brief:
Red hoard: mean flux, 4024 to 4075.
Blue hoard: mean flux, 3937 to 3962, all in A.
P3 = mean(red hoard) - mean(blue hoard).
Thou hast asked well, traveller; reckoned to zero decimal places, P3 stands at -18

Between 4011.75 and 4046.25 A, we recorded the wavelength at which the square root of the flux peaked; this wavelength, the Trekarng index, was 4029.0 A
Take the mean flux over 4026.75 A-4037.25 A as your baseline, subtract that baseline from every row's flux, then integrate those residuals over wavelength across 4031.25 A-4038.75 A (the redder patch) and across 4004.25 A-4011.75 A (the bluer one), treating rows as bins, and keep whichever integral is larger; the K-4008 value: 34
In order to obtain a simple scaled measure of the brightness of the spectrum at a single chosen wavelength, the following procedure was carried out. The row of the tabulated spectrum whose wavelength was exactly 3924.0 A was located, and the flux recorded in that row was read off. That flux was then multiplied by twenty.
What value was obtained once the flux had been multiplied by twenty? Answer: 4536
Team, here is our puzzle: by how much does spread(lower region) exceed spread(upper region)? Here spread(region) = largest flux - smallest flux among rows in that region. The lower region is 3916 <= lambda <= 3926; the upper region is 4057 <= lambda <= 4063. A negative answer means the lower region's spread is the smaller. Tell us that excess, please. -2.2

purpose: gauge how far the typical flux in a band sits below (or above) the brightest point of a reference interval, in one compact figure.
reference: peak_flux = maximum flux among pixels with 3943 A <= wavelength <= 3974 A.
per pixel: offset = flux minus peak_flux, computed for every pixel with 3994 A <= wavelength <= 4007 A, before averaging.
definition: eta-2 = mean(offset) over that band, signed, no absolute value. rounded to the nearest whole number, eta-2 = -16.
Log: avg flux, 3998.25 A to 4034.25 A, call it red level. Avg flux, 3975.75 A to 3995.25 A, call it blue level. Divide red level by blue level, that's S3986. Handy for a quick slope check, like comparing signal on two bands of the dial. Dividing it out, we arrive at 0.976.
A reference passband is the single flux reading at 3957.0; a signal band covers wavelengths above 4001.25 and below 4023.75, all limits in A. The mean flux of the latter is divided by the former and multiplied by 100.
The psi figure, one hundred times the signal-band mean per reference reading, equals 94.8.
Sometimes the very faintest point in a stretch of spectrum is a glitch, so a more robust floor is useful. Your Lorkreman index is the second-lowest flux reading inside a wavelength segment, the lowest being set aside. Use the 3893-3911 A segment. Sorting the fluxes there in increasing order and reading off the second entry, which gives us 223.6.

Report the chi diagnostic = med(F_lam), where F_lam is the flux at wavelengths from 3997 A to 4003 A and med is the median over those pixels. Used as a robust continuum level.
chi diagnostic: 212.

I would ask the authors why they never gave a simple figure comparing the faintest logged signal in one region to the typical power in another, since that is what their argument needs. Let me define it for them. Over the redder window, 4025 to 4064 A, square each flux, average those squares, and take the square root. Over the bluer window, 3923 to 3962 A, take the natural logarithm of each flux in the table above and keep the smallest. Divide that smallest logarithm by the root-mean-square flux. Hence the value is 0.0261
